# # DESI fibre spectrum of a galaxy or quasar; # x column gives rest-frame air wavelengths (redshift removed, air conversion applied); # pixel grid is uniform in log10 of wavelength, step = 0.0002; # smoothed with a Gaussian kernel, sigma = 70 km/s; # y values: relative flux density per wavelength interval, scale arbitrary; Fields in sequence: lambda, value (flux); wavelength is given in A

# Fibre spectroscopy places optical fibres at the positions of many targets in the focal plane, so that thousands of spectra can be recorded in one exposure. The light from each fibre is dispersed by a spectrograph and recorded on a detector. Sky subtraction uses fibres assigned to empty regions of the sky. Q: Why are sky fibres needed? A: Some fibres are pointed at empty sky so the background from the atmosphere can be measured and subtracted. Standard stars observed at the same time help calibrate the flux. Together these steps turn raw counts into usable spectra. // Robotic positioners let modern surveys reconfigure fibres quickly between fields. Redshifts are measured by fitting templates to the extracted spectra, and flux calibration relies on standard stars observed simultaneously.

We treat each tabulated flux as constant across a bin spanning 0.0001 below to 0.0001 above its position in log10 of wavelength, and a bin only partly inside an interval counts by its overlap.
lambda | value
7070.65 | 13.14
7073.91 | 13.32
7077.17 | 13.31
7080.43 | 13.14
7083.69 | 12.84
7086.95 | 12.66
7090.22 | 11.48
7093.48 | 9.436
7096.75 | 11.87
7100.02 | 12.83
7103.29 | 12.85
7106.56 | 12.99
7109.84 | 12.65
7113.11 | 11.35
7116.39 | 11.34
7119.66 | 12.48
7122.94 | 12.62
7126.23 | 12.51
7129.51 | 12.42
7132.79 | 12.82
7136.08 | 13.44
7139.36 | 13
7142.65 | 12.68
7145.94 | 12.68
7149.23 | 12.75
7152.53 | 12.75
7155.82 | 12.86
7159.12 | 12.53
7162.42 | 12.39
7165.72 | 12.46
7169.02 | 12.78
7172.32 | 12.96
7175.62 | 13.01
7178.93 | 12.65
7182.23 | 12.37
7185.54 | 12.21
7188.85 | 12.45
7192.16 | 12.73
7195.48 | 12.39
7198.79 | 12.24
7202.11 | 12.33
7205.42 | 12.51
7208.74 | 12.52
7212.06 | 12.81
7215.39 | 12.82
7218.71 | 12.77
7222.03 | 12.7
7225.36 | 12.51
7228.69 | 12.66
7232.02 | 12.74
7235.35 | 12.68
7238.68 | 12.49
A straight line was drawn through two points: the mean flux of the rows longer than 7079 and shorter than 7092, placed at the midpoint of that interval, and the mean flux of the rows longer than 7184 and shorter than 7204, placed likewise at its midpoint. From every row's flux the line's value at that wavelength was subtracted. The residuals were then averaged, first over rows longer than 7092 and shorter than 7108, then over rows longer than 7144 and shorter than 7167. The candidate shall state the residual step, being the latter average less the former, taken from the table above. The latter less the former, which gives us 0.7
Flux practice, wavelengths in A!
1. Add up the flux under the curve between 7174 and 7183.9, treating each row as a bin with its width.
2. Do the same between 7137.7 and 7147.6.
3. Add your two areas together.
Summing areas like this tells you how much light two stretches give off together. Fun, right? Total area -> 252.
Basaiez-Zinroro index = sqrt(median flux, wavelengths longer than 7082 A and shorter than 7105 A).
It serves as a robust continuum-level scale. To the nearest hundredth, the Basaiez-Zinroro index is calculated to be 3.56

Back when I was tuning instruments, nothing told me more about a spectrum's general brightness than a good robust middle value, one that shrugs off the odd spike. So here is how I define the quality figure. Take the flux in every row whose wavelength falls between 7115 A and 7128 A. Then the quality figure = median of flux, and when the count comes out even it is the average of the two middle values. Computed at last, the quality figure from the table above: 12.5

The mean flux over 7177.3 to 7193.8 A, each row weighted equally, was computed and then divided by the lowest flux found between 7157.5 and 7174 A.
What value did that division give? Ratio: 1.01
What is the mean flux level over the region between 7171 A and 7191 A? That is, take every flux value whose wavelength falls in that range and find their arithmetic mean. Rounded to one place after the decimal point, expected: 12.6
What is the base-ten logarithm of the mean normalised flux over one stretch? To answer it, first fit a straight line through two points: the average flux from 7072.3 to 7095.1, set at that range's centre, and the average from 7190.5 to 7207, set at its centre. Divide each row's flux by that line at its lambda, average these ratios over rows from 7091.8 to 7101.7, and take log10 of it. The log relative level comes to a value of -0.03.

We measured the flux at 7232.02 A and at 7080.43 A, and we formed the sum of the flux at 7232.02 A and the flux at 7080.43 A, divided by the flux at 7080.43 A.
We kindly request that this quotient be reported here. 1.97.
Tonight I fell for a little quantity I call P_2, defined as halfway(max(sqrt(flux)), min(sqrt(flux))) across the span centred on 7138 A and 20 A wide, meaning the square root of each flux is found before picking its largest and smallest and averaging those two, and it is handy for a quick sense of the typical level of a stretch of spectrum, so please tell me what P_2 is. 3.60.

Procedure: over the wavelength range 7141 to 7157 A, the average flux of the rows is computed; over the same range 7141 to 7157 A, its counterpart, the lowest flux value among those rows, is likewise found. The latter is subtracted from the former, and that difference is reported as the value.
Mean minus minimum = 0.06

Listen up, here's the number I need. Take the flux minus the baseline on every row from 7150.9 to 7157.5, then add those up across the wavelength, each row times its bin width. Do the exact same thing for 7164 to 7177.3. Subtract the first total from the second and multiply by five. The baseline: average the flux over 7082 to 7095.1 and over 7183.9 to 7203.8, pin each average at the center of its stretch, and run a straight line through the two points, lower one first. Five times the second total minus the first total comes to 15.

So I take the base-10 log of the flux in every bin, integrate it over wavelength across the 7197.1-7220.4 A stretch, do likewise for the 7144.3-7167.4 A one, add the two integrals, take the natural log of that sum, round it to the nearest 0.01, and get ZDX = 3.93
